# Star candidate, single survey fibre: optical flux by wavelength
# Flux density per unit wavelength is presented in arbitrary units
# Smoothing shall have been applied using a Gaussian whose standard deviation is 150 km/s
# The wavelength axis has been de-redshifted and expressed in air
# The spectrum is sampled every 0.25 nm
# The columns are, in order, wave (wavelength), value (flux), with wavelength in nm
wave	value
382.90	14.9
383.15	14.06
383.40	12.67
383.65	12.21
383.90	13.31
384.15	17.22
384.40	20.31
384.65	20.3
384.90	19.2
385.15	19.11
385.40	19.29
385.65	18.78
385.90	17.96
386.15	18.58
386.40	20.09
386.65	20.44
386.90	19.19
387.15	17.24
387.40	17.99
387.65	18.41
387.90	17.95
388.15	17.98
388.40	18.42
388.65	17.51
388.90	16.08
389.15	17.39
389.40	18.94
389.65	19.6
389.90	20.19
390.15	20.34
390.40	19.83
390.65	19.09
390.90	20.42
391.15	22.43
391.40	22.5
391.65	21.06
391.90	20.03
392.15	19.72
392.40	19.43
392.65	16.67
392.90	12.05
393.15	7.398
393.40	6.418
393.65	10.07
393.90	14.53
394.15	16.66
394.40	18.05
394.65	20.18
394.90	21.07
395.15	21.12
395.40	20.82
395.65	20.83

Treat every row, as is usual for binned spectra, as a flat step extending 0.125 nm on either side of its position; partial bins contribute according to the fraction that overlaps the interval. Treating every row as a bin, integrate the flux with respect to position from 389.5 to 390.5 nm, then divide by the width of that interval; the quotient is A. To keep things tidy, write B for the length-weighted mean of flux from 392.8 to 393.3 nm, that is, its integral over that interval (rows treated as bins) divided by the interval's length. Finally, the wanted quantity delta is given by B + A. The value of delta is 29.4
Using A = 20.0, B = 9.4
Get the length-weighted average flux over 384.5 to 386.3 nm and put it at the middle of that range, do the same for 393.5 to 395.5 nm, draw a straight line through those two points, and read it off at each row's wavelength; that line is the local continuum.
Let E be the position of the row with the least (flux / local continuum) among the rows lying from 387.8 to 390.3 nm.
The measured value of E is 388.90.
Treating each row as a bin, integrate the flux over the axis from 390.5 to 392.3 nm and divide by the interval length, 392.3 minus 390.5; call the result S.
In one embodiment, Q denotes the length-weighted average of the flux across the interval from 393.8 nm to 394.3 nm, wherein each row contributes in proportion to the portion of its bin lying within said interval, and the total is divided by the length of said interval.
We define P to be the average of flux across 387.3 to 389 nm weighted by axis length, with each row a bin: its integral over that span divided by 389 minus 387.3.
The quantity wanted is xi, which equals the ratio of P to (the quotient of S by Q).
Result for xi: 14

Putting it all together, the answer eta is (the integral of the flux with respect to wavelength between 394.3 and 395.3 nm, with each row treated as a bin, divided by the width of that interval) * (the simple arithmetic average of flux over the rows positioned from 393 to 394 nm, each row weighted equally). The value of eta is 194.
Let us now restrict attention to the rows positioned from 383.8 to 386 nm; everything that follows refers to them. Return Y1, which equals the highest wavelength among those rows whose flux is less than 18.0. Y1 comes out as 385.90 nm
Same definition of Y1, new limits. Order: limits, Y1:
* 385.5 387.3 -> 387.15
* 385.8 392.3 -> 389.15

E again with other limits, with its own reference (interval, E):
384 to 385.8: 384.15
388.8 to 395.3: 393.40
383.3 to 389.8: 383.65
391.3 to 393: 392.90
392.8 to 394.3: 393.40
